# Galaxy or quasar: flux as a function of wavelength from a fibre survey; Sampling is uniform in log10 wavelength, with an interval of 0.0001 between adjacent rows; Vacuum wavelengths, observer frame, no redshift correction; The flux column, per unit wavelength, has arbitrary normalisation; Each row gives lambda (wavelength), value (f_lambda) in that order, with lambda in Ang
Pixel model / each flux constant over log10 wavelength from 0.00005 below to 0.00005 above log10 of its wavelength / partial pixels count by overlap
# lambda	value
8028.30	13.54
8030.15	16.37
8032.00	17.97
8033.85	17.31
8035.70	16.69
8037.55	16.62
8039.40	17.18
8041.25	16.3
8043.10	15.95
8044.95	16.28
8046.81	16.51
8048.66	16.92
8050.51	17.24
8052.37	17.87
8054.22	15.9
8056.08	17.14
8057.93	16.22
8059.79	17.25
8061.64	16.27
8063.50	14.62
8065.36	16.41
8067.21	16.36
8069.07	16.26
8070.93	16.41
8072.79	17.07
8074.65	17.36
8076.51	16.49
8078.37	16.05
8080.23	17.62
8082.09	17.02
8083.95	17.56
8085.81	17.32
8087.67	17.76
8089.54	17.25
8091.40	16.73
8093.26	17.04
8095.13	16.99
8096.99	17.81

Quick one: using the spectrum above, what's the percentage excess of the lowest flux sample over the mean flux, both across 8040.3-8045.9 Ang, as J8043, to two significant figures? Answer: -1.4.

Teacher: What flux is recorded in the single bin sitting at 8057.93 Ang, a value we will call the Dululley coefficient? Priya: 16.22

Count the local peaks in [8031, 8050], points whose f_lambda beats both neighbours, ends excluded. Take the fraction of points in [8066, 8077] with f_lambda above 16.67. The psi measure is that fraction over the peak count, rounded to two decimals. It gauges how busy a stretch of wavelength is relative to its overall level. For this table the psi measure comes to 0.33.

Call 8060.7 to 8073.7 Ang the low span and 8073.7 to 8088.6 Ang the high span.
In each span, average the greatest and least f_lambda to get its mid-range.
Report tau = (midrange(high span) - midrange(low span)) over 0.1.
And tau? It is 11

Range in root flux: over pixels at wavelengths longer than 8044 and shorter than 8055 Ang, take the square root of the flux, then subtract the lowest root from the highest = 0.24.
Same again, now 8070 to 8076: 0.12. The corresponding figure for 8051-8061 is 0.24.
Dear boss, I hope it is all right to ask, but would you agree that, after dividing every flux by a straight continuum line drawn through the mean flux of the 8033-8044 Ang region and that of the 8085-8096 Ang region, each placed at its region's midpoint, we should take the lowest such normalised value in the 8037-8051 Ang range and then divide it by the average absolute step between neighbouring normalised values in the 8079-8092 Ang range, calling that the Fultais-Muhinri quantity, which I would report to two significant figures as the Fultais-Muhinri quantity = 34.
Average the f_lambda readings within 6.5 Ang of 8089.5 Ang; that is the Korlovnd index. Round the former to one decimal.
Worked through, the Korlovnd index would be 17.2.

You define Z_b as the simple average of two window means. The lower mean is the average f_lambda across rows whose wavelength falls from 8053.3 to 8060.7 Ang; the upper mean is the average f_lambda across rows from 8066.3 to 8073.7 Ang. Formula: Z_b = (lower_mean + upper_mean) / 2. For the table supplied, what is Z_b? 16.6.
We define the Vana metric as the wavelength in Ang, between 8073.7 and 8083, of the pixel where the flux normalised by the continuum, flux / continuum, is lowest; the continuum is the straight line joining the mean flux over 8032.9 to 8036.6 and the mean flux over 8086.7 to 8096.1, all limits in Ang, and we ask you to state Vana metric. 8078.37 Ang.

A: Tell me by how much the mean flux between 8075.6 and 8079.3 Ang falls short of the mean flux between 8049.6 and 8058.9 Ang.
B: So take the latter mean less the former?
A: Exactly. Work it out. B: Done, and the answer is 0.6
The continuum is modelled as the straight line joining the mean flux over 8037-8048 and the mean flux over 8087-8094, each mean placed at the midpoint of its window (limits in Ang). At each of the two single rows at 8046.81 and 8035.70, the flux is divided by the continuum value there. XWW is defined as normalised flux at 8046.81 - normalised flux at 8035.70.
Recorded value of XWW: -0.021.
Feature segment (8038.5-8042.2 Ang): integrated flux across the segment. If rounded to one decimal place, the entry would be 62.0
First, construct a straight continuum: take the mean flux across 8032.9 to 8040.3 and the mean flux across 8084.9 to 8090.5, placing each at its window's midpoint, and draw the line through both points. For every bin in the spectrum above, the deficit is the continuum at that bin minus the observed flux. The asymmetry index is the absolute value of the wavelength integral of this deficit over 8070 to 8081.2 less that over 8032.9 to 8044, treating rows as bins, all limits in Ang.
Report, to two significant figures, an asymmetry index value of 2.2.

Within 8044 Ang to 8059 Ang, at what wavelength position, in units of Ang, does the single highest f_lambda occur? 8052.37 Ang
